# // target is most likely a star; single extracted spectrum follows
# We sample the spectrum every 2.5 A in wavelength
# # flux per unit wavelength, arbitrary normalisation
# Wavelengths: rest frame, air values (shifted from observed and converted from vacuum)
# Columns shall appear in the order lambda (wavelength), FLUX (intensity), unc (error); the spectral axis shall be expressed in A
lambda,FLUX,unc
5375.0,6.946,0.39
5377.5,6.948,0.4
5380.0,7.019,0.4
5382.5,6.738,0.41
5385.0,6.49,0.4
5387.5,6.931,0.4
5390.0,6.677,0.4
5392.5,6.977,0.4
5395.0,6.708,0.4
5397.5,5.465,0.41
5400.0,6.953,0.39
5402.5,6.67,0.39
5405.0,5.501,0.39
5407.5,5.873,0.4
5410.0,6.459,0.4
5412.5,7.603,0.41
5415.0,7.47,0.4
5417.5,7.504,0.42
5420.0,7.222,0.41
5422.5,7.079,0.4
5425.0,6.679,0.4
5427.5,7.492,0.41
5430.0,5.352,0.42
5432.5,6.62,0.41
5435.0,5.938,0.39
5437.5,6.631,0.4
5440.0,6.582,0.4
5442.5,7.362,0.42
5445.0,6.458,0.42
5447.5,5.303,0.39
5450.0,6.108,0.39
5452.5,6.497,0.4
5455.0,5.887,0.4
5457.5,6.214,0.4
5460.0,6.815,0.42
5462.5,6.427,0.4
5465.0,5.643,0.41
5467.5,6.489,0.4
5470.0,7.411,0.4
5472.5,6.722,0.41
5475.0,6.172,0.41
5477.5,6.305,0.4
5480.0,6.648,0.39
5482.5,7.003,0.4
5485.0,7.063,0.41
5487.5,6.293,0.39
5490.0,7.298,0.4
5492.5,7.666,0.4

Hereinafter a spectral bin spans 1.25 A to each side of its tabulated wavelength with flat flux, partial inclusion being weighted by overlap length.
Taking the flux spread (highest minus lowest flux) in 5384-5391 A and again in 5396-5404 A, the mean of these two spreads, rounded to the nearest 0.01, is 0.96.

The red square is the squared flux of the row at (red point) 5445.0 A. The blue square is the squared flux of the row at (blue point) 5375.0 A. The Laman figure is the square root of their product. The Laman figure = 44.9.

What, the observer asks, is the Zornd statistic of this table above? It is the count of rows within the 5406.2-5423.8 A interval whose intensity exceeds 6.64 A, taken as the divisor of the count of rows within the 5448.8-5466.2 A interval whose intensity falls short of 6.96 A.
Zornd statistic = 1.40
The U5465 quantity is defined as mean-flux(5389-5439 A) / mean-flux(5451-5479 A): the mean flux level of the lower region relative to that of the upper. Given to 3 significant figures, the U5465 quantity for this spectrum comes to 1.04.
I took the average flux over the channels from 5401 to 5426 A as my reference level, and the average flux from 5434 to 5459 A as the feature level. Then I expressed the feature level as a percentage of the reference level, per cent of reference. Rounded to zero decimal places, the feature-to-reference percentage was 93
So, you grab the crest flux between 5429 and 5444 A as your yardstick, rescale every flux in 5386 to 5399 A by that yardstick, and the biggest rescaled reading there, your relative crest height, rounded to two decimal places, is 0.95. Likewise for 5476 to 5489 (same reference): 0.96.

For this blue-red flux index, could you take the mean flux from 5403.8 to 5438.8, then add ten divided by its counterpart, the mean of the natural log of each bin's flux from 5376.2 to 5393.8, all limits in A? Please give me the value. 11.9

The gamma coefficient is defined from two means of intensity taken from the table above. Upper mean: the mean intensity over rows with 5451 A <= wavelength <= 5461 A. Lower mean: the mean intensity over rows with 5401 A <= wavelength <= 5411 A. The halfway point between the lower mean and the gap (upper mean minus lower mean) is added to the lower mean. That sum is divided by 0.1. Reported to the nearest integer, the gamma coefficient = 93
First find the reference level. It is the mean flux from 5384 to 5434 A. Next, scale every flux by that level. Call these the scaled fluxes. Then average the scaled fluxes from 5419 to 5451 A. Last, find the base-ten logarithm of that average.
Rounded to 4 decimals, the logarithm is -0.0106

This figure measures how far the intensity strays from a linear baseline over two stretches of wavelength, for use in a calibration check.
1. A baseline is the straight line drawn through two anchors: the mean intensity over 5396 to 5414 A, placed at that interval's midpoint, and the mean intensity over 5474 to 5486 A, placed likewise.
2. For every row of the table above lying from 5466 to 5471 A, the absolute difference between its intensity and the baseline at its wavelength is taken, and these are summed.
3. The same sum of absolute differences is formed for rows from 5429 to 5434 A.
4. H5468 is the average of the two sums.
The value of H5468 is 1.09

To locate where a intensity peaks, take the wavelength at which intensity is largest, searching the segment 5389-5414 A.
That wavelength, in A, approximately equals 5412.5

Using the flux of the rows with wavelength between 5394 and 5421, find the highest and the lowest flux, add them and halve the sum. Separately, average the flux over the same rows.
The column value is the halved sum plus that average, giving 13.2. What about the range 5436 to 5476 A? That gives 12.8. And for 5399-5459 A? 13.0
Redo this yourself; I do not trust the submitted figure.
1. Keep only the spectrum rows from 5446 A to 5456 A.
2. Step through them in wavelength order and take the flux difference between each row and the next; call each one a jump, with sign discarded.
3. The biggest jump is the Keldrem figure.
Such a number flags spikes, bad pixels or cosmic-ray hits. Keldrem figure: 0.8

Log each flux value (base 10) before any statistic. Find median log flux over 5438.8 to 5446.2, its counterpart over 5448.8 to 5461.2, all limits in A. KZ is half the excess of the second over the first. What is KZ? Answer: -0.012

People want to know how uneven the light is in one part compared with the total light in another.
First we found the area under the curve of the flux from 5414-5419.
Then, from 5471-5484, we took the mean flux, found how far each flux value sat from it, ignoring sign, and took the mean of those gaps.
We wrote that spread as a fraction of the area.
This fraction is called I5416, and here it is 0.0071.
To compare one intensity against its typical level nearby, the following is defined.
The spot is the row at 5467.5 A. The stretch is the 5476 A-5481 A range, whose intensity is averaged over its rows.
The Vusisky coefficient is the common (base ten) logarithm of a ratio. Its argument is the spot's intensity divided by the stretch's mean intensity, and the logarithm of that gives 0.00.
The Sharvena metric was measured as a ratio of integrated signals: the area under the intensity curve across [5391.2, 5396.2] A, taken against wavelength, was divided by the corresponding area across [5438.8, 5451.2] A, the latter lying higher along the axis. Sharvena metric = 0.4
